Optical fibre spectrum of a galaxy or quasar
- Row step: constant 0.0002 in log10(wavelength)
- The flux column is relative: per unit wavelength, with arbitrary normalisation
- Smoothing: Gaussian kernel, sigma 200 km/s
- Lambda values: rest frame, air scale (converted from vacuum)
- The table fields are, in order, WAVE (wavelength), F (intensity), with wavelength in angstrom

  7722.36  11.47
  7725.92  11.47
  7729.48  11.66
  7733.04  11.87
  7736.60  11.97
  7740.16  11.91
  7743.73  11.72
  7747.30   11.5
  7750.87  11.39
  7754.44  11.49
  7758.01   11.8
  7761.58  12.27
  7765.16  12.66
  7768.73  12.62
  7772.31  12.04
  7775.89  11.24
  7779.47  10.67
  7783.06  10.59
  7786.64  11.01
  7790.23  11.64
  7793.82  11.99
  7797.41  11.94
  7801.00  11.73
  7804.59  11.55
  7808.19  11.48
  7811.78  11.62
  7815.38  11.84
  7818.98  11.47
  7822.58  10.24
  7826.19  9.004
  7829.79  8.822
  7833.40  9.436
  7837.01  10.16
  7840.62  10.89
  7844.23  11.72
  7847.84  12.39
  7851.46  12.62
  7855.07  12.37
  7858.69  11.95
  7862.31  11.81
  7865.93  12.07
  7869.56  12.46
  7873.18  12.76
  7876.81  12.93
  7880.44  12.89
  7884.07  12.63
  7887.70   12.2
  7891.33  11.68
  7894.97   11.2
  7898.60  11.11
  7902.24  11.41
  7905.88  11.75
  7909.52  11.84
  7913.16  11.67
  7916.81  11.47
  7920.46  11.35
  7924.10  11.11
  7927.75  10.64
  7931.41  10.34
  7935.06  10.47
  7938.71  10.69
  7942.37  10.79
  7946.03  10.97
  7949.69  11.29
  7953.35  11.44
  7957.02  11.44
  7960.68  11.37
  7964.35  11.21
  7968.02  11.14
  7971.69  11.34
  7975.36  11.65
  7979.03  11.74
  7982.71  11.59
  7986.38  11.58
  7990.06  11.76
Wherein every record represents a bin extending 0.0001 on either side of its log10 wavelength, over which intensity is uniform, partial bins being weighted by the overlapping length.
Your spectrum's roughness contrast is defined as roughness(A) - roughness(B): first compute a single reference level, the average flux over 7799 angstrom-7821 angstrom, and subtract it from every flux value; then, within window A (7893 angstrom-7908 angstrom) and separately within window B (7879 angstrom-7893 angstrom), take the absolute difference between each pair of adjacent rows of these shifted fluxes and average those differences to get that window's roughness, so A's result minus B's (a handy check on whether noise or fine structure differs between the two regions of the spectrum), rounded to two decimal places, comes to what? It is -0.16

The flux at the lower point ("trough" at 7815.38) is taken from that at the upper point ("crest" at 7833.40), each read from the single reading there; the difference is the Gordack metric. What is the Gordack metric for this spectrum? -2.4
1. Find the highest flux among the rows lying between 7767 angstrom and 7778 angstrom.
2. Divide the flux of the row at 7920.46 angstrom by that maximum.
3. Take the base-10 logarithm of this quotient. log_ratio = -0.046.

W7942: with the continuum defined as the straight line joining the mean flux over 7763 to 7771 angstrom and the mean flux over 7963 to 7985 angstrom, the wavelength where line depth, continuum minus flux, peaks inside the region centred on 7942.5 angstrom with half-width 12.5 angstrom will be 7931.41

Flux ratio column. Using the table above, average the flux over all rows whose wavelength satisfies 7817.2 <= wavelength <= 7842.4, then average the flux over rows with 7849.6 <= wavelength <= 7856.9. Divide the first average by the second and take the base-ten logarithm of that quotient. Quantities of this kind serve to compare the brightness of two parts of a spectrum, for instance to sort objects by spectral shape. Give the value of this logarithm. -0.10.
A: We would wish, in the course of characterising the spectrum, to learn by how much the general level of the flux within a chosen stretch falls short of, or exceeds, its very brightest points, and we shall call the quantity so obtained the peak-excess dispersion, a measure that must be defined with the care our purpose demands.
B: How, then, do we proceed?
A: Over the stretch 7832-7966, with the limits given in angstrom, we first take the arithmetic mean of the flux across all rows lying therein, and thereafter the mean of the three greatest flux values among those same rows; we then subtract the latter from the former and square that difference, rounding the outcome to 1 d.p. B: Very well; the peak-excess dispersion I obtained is 1.8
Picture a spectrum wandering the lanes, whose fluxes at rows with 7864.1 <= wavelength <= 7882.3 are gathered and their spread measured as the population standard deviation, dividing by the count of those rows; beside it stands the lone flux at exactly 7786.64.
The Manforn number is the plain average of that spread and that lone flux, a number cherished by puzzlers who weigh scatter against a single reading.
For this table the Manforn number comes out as 5.67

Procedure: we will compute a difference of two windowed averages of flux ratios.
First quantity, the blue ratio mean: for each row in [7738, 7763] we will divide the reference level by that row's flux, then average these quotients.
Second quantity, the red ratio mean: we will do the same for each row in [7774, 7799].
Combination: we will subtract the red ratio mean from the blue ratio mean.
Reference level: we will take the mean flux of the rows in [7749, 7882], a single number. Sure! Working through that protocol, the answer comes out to -0.039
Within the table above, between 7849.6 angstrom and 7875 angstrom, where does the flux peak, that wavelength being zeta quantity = 7873.18 angstrom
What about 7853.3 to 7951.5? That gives 7876.81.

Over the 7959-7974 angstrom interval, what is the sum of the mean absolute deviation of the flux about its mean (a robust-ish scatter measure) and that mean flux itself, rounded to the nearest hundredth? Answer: 11.36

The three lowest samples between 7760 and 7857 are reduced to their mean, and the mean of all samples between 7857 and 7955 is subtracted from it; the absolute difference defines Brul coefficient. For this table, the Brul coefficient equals 2.50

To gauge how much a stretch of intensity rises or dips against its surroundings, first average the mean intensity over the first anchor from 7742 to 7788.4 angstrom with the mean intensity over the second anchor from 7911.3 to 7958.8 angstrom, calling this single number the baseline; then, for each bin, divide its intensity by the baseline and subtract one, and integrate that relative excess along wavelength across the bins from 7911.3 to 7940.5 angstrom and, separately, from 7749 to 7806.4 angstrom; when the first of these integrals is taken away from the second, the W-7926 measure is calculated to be 2.6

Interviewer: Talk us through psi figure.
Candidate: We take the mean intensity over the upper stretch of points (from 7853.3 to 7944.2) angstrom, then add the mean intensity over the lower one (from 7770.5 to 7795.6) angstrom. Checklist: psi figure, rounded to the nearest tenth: 23.0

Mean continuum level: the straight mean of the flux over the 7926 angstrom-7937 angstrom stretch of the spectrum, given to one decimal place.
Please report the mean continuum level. 10.5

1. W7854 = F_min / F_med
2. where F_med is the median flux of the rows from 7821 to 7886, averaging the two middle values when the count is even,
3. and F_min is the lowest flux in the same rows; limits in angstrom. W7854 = 0.73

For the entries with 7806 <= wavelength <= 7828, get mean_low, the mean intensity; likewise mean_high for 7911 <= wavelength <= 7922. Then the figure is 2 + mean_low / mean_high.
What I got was 2.95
